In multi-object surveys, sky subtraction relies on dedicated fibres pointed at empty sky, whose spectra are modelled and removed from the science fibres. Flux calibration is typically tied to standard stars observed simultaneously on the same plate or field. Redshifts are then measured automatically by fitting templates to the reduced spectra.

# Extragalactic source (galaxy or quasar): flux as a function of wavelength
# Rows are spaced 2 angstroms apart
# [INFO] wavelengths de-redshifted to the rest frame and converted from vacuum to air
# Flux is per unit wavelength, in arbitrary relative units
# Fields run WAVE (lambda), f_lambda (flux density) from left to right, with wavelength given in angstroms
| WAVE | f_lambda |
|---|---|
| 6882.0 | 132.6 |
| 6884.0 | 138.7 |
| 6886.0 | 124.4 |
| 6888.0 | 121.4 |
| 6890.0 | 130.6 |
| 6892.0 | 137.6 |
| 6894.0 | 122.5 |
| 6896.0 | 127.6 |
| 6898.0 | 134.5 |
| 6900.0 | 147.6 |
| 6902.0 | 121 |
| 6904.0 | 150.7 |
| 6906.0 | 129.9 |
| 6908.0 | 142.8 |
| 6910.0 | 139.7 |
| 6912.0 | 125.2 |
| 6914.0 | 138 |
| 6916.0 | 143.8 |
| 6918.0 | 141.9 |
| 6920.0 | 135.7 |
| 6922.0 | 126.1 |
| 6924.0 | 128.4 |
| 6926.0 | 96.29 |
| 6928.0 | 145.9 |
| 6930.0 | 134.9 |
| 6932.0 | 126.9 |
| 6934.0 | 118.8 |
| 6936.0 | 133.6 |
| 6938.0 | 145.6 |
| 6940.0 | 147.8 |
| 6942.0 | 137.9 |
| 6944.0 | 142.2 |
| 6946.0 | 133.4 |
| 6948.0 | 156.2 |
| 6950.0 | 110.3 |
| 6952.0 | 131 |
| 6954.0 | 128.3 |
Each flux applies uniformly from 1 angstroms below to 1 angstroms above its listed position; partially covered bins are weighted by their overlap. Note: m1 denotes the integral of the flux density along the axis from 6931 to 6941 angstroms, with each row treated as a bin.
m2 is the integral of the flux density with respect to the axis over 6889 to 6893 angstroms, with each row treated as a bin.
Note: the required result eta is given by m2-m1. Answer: -809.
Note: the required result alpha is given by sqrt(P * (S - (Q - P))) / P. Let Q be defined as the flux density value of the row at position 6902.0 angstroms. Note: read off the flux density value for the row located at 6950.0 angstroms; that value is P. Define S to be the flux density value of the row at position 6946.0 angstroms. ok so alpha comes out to 1.05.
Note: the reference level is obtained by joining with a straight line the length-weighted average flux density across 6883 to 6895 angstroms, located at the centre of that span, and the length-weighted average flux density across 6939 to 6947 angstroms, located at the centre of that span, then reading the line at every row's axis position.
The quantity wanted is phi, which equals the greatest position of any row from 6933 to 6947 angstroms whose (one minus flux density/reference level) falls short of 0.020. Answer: 6944.0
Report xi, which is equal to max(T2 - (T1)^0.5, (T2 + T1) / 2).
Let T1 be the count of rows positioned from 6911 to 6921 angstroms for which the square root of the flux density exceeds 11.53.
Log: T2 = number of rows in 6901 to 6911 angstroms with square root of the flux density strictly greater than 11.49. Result 3.50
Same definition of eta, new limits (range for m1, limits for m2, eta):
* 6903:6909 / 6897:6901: -283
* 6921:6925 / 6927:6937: 811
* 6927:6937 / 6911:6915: -794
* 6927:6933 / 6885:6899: 982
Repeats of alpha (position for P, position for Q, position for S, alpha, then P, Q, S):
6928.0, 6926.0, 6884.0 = 1.14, 145.9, 96.29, 138.7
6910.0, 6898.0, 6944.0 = 1.03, 139.7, 134.5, 142.2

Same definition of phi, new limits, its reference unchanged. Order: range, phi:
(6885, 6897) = 6892.0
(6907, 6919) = 6918.0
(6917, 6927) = 6920.0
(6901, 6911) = 6910.0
